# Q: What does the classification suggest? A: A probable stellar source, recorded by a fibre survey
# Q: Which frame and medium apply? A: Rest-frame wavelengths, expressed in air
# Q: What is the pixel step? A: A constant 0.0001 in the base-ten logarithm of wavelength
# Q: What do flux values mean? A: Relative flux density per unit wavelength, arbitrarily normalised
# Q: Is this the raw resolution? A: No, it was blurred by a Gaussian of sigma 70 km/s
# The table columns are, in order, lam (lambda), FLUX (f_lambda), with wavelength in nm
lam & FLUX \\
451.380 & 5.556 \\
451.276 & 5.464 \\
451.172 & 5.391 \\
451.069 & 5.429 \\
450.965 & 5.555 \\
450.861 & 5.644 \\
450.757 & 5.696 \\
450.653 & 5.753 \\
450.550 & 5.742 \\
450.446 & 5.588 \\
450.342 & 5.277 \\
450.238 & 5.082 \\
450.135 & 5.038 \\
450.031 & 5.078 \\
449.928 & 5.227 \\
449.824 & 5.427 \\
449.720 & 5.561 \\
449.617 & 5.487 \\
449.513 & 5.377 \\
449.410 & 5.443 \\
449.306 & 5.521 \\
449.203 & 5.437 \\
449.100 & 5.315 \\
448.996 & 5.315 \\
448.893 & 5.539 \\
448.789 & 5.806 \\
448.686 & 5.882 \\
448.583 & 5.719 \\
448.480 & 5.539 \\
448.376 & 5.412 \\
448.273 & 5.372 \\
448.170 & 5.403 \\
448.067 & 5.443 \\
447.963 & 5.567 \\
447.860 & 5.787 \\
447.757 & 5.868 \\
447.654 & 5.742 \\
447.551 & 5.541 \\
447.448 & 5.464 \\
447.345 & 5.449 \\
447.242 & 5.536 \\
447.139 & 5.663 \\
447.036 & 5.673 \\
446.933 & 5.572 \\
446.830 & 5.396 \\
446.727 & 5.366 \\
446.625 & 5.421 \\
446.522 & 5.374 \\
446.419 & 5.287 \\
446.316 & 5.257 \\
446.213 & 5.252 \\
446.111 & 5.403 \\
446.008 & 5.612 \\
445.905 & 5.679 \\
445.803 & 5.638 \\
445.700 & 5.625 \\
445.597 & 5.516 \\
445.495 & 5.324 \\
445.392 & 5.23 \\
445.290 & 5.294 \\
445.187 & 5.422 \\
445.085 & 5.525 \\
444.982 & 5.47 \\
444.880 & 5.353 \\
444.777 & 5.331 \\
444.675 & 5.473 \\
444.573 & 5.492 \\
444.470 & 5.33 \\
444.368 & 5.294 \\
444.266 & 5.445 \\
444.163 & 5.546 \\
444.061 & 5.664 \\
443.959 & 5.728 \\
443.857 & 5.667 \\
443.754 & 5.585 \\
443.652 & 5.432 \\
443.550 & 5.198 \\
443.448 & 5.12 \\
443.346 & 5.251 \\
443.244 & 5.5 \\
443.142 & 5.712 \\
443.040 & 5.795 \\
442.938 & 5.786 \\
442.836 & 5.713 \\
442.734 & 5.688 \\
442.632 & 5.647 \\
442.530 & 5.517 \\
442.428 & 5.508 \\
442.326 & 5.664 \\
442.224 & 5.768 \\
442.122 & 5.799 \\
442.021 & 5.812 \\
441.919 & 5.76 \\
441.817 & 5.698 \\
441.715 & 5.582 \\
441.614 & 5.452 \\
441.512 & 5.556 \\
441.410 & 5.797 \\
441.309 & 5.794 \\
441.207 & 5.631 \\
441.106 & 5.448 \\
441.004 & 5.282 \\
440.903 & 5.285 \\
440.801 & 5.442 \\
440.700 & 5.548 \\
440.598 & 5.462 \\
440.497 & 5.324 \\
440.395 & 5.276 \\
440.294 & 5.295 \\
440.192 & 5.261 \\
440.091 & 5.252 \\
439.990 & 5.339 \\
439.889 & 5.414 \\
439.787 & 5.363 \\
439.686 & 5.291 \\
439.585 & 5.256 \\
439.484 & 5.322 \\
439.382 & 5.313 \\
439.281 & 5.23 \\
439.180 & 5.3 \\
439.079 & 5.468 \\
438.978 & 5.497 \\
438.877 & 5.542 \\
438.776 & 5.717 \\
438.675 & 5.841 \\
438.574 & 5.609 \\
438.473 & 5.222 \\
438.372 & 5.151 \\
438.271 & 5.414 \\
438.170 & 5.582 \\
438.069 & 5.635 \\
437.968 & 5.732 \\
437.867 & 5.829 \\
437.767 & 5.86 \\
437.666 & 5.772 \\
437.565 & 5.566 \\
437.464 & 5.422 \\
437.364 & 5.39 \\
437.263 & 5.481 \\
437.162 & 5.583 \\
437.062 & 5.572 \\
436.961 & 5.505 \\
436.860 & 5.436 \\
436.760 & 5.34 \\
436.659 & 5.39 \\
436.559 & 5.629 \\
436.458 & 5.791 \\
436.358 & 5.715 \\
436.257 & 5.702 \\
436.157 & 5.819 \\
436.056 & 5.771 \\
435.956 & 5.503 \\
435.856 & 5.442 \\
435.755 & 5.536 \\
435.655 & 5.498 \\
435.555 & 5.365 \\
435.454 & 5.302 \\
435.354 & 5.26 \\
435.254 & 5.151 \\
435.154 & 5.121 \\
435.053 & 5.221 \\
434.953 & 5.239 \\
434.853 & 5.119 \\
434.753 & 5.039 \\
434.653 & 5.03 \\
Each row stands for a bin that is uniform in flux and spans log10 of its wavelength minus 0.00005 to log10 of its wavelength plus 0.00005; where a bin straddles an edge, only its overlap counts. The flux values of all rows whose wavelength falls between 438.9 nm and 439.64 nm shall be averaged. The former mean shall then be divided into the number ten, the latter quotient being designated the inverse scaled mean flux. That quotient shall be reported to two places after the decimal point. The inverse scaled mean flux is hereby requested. 1.87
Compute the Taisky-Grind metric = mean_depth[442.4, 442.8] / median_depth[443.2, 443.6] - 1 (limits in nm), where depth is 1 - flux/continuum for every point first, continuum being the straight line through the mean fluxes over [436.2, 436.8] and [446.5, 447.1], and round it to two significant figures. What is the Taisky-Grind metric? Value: -1.2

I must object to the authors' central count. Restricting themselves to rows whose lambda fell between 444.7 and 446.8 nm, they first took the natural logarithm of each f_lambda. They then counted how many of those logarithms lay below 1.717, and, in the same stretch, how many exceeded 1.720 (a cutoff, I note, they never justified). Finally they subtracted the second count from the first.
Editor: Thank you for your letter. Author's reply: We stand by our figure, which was 12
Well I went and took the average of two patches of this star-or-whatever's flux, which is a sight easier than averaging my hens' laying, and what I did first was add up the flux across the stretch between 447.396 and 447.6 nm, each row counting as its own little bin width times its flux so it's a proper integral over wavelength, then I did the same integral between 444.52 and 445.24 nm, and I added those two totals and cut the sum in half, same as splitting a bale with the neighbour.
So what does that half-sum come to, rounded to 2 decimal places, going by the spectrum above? 2.52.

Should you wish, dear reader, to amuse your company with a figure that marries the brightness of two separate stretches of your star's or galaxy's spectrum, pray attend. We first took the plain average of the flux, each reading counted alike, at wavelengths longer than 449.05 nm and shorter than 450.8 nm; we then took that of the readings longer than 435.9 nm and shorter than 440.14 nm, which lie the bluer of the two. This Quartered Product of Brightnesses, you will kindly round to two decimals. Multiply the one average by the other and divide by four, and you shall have 7.46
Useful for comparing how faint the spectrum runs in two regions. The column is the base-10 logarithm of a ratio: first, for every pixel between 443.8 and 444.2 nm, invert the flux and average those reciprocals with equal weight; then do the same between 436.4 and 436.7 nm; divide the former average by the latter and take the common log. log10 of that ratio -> -0.004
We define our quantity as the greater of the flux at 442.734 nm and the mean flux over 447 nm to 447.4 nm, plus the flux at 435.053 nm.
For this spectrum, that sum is 10.9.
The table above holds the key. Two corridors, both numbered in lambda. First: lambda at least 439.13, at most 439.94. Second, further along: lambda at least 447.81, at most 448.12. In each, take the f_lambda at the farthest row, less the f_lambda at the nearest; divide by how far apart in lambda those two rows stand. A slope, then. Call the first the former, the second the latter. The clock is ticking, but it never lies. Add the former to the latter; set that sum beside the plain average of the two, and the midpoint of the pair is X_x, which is -1.1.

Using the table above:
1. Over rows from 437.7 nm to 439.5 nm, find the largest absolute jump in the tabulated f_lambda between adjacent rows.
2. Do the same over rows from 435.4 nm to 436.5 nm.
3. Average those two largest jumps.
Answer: 0.33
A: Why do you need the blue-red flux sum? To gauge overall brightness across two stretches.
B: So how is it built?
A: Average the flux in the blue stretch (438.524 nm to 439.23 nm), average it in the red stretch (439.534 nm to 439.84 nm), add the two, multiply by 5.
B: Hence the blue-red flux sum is 54.4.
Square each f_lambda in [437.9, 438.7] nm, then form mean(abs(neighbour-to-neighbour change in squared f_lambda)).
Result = 1.987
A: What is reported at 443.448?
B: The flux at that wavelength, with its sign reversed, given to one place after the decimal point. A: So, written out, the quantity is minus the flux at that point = -5.1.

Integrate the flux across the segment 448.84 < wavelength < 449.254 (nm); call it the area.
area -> 2.23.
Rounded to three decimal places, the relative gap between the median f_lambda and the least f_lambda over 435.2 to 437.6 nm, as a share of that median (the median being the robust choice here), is 0.064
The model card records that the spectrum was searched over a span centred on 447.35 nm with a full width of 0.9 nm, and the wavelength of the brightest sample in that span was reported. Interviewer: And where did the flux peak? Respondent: 447.757 nm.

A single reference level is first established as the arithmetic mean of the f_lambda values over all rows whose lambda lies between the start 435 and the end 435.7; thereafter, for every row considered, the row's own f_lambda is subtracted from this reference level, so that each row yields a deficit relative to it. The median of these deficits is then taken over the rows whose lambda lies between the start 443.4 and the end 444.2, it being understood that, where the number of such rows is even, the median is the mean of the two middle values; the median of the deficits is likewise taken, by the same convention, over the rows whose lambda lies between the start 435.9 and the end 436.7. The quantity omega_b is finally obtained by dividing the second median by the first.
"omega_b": 1.5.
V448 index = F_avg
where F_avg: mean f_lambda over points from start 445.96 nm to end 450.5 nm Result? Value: 5.47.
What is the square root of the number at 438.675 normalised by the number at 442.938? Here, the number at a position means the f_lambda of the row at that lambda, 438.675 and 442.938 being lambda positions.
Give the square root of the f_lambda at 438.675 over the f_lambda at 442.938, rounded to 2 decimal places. 1.00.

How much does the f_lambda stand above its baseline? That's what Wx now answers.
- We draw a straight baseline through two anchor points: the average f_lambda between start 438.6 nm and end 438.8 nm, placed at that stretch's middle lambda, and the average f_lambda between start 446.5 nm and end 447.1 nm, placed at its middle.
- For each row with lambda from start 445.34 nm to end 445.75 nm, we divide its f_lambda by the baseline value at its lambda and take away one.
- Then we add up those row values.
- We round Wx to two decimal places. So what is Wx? -0.07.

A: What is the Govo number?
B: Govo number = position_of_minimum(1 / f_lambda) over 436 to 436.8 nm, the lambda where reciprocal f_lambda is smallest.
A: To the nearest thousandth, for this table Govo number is 436.157 nm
